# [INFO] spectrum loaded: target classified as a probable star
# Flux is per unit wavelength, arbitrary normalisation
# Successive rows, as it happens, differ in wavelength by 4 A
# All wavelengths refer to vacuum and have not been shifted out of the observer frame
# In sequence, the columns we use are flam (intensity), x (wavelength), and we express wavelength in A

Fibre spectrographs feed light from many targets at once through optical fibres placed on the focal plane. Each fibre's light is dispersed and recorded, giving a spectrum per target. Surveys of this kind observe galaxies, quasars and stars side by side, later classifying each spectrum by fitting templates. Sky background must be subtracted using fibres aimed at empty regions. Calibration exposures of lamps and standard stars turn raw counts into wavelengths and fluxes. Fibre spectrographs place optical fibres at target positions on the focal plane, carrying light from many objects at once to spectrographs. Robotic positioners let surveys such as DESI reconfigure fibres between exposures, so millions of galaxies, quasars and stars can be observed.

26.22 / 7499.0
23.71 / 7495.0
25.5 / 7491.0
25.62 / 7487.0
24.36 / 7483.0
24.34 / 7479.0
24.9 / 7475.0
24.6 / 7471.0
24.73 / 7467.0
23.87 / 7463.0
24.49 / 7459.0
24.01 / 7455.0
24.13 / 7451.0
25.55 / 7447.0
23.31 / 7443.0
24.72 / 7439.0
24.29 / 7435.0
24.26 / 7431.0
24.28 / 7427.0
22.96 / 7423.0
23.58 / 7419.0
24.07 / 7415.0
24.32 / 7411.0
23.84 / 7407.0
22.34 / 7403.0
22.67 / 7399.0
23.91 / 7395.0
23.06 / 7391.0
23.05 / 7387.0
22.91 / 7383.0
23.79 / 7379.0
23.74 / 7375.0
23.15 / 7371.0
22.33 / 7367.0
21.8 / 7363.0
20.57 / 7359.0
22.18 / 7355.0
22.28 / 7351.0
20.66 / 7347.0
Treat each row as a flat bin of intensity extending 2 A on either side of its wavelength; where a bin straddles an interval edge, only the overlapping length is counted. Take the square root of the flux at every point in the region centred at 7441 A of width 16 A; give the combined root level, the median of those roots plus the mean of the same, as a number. 9.9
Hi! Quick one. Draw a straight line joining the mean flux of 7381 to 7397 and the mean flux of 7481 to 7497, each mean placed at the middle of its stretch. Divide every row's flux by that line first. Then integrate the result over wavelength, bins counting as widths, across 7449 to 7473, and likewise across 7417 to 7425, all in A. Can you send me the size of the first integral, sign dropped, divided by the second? 3.1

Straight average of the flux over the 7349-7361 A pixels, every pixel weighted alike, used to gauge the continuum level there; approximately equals 21.7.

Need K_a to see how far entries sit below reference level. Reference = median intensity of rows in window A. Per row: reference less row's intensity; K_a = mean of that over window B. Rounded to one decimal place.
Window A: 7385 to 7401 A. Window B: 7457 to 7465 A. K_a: -1.1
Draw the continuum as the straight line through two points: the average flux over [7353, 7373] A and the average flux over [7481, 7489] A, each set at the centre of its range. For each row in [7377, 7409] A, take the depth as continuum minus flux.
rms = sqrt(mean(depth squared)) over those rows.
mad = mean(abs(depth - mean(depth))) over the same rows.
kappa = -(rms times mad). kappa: -0.37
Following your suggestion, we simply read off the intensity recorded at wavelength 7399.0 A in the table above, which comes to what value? 22.67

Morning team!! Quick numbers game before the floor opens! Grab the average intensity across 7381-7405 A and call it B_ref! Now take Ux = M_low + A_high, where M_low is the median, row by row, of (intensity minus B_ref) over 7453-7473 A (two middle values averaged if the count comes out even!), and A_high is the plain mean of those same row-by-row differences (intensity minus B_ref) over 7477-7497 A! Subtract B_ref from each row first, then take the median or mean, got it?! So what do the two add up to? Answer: 3.2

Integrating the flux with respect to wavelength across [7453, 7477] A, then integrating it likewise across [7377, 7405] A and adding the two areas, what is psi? 1233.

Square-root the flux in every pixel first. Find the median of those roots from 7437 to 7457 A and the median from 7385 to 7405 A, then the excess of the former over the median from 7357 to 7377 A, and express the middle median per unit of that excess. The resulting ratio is 25.7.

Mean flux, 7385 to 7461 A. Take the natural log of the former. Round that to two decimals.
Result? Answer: 3.17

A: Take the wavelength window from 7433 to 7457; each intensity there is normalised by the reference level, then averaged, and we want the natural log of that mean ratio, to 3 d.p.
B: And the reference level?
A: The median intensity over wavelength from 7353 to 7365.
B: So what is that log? 0.110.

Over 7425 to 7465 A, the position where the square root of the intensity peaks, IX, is 7447.0 A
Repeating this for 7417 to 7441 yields 7439.0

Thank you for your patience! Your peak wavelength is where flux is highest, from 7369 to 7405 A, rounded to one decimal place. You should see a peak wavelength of 7395.0 A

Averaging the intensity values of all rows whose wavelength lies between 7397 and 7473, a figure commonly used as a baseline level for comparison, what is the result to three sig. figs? 24.0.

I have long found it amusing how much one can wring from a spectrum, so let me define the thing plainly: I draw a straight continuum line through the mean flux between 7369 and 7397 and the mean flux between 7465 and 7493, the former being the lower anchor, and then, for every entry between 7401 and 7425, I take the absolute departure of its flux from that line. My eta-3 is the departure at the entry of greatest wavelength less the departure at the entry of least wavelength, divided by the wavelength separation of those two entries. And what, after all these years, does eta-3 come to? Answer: -0.02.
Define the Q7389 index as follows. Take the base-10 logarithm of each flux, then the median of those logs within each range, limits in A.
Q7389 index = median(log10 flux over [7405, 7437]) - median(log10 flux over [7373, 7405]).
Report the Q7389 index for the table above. 0.020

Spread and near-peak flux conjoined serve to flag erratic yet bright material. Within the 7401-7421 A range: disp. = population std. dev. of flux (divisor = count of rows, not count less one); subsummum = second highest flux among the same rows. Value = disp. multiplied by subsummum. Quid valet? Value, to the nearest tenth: 16.6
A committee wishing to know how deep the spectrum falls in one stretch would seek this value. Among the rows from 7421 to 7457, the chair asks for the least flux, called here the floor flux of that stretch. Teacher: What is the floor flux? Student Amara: 22.96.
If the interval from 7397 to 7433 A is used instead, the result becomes 22.34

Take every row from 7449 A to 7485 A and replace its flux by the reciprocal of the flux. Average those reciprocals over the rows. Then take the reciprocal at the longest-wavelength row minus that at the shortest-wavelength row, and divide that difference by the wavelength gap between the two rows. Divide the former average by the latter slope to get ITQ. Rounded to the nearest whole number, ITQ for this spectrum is -3355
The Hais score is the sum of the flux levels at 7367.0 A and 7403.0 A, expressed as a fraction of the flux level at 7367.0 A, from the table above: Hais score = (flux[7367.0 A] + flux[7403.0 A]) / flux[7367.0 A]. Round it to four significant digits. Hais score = 2.000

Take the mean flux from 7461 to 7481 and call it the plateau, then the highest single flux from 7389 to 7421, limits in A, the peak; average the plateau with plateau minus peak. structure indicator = 12.3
